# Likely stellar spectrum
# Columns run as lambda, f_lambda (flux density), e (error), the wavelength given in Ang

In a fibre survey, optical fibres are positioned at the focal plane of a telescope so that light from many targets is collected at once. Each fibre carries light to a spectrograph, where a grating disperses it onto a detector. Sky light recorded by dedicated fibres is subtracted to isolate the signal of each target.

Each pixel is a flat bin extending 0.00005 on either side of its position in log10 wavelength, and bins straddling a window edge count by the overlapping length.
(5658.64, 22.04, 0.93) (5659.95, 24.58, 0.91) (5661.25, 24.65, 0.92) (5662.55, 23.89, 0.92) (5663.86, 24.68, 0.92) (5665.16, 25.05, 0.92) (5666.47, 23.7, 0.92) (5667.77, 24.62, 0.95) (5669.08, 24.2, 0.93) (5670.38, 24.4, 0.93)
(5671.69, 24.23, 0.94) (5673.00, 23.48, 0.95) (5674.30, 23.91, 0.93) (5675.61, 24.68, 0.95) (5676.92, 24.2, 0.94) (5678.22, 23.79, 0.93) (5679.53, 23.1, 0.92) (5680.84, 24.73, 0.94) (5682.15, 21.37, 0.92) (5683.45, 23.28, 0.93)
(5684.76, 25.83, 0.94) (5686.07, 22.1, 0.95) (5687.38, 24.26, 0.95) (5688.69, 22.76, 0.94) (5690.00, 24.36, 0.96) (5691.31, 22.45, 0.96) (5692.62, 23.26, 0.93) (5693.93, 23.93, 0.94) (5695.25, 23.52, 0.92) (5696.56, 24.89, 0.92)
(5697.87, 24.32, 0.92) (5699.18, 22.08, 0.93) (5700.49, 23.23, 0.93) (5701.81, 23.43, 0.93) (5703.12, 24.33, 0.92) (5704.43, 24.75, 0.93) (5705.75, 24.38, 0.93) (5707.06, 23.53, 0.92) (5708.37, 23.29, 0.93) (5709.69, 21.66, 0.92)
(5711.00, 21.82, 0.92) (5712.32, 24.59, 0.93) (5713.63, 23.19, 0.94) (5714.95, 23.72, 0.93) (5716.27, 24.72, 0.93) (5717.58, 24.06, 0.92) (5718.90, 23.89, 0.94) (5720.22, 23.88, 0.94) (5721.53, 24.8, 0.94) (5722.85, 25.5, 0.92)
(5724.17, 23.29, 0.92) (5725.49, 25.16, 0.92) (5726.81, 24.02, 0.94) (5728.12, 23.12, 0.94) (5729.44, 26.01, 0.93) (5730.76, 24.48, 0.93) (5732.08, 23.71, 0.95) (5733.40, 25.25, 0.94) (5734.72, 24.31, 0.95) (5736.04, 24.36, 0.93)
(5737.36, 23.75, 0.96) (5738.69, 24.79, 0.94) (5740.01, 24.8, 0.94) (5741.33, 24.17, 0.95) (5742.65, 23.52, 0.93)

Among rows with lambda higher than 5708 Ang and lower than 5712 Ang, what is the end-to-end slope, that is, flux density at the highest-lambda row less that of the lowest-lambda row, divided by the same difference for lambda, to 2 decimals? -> -0.56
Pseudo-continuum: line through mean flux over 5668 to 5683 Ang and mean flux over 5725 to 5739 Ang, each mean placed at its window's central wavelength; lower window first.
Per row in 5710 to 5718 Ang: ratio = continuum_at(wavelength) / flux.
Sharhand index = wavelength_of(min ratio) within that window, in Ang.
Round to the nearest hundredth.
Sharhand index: 5716.27 Ang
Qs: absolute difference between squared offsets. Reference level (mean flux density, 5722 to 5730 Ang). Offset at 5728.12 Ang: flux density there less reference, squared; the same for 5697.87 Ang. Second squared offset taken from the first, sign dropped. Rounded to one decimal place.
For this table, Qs 1.9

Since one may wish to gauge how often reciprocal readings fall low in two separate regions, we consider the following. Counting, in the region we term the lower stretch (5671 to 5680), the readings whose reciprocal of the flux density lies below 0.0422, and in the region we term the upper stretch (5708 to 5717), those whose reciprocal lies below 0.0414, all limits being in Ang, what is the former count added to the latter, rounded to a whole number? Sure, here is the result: 7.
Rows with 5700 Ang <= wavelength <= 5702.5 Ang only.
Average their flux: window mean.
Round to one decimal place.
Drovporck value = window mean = 23.3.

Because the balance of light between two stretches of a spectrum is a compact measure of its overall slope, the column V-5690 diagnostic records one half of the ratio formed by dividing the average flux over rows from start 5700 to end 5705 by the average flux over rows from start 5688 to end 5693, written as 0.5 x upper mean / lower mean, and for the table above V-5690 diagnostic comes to 0.516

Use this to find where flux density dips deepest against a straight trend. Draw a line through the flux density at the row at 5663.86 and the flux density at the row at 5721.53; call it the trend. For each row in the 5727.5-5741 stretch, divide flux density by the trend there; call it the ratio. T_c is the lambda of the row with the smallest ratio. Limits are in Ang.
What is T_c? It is 5728.12 Ang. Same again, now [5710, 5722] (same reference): 5711.00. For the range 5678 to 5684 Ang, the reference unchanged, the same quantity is 5682.15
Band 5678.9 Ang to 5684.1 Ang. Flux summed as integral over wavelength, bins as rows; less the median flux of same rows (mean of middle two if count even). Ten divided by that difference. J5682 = 0.10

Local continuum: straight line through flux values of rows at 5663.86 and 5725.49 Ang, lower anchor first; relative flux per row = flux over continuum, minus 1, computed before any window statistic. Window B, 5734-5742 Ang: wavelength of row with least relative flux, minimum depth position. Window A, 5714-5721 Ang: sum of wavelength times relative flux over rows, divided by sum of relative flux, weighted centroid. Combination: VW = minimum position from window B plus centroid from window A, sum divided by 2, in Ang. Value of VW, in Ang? 5727.5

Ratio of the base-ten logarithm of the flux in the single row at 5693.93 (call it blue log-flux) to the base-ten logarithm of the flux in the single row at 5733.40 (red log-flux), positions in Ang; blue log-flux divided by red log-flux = 0.98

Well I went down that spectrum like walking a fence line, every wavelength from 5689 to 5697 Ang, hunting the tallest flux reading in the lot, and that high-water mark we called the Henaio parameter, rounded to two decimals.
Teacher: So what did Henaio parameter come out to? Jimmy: 24.89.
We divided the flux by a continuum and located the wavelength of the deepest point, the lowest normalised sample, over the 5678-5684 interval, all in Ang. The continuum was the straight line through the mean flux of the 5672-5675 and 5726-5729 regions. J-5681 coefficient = 5682.15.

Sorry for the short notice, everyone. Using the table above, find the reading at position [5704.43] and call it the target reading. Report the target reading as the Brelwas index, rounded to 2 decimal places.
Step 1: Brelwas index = 24.75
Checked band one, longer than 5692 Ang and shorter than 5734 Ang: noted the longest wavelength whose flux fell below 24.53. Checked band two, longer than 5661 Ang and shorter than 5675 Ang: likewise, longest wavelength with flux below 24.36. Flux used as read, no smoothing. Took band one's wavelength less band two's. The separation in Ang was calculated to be 57.8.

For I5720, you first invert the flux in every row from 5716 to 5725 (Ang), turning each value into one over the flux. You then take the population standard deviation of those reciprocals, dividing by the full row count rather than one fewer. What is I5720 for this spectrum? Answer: 0.0012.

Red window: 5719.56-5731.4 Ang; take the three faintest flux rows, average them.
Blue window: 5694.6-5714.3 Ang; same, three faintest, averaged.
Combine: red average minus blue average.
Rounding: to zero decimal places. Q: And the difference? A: 2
